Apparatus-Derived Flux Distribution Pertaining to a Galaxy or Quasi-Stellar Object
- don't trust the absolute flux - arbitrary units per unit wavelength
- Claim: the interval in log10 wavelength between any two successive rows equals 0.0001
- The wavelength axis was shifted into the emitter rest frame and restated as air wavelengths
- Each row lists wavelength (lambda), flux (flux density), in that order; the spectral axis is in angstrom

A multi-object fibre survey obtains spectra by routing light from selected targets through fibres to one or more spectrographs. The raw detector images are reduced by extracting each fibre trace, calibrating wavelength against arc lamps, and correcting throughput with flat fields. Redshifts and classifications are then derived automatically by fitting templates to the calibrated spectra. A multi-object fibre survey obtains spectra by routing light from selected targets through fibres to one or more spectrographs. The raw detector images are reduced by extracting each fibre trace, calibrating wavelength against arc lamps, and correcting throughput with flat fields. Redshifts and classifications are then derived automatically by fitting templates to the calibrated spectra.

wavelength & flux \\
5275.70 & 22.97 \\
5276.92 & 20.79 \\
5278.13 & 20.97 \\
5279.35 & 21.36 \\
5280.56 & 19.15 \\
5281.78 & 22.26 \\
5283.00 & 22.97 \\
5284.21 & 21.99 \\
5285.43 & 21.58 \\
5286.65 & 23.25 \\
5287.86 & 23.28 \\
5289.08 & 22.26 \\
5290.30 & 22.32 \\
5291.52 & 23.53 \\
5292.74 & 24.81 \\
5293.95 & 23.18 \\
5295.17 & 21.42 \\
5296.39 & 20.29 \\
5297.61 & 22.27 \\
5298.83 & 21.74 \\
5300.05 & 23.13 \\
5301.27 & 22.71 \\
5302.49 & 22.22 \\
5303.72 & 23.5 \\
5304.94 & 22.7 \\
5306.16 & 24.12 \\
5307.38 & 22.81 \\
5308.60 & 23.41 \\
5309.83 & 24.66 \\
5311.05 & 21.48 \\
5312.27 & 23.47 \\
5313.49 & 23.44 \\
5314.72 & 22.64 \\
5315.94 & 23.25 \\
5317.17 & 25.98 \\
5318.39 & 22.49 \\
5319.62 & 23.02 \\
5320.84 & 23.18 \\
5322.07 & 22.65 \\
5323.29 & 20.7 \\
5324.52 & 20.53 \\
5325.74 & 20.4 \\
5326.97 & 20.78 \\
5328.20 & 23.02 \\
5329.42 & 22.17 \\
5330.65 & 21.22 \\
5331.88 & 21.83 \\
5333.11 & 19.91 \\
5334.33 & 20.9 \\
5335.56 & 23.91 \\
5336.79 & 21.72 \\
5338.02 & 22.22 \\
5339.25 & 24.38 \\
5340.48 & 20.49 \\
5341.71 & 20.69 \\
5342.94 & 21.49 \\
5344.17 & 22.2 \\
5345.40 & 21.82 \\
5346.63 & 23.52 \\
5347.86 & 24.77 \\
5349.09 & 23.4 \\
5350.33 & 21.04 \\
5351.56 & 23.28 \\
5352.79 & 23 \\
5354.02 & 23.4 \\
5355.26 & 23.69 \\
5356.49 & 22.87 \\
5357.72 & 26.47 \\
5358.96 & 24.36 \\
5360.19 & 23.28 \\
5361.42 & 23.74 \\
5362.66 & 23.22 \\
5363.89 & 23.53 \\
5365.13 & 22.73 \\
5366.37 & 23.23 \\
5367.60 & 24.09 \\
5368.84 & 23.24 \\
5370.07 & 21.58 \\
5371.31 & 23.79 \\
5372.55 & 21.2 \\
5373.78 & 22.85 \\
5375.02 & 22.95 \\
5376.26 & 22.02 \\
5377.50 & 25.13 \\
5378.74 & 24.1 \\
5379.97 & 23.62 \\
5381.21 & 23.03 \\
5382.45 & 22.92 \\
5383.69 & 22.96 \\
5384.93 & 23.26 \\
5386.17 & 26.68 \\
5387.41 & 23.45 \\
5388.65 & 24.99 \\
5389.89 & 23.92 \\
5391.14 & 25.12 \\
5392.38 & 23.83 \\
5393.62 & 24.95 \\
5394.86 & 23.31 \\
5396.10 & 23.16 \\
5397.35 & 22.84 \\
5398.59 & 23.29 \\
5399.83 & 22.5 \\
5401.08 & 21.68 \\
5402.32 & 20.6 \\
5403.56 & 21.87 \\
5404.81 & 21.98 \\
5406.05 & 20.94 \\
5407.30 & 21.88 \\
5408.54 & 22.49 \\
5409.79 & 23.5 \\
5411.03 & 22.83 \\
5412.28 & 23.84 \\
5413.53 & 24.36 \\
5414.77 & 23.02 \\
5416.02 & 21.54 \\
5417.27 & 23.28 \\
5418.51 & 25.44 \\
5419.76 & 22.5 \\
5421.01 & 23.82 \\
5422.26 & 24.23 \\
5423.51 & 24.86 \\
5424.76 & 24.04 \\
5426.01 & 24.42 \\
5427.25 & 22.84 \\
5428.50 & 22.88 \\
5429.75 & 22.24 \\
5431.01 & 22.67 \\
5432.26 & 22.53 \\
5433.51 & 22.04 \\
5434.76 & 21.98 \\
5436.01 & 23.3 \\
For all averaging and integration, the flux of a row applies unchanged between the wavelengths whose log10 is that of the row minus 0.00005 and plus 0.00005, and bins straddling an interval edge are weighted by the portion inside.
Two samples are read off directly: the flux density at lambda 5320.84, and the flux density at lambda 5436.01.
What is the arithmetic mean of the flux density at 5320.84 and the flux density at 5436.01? 23.2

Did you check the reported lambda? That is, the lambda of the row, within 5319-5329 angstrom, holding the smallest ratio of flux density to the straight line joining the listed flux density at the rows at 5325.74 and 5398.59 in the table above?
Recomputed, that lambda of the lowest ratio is 5325.74 angstrom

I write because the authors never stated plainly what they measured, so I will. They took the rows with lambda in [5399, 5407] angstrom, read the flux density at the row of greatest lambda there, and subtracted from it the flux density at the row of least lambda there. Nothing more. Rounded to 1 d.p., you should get -1.6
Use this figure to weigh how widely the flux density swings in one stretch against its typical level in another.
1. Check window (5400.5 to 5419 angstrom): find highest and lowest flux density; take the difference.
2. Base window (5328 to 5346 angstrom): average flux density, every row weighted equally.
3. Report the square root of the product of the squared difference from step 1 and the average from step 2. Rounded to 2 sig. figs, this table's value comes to 23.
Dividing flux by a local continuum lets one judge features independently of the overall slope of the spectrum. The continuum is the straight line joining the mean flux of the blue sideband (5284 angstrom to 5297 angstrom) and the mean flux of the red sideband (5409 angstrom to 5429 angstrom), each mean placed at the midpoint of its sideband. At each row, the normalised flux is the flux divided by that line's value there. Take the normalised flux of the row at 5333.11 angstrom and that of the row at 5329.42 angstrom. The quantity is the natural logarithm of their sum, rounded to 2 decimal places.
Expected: 0.61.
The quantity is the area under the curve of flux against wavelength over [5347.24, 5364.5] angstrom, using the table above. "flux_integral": 407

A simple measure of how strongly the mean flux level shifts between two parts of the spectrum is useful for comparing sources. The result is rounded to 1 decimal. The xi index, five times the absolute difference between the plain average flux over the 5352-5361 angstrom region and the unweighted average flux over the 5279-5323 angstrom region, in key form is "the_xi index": 5.7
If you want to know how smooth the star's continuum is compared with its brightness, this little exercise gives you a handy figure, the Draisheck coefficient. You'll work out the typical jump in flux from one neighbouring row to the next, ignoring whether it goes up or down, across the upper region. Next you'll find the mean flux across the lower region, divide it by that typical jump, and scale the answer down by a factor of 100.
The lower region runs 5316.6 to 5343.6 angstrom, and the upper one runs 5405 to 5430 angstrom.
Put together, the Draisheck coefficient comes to 0.206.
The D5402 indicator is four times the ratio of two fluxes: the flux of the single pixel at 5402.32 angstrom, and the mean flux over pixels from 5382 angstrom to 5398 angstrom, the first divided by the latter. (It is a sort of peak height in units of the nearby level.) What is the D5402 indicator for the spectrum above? 3.44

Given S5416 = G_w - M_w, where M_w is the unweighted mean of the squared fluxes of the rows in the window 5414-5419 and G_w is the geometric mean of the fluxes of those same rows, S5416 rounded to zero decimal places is -522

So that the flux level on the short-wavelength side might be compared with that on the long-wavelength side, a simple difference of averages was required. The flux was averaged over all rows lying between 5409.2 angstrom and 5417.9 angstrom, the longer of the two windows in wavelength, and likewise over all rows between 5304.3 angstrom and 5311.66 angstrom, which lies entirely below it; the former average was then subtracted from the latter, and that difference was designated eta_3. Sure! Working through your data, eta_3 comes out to 0.00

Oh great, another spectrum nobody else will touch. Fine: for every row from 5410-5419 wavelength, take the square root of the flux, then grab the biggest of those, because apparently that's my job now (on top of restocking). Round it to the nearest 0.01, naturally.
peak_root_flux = 5.04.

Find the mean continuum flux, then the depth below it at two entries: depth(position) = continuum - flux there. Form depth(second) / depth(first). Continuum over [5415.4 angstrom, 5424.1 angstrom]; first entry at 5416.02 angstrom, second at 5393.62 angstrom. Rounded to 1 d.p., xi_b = -0.6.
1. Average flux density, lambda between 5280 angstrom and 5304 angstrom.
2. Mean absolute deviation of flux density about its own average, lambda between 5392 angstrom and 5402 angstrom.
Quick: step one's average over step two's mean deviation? 34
